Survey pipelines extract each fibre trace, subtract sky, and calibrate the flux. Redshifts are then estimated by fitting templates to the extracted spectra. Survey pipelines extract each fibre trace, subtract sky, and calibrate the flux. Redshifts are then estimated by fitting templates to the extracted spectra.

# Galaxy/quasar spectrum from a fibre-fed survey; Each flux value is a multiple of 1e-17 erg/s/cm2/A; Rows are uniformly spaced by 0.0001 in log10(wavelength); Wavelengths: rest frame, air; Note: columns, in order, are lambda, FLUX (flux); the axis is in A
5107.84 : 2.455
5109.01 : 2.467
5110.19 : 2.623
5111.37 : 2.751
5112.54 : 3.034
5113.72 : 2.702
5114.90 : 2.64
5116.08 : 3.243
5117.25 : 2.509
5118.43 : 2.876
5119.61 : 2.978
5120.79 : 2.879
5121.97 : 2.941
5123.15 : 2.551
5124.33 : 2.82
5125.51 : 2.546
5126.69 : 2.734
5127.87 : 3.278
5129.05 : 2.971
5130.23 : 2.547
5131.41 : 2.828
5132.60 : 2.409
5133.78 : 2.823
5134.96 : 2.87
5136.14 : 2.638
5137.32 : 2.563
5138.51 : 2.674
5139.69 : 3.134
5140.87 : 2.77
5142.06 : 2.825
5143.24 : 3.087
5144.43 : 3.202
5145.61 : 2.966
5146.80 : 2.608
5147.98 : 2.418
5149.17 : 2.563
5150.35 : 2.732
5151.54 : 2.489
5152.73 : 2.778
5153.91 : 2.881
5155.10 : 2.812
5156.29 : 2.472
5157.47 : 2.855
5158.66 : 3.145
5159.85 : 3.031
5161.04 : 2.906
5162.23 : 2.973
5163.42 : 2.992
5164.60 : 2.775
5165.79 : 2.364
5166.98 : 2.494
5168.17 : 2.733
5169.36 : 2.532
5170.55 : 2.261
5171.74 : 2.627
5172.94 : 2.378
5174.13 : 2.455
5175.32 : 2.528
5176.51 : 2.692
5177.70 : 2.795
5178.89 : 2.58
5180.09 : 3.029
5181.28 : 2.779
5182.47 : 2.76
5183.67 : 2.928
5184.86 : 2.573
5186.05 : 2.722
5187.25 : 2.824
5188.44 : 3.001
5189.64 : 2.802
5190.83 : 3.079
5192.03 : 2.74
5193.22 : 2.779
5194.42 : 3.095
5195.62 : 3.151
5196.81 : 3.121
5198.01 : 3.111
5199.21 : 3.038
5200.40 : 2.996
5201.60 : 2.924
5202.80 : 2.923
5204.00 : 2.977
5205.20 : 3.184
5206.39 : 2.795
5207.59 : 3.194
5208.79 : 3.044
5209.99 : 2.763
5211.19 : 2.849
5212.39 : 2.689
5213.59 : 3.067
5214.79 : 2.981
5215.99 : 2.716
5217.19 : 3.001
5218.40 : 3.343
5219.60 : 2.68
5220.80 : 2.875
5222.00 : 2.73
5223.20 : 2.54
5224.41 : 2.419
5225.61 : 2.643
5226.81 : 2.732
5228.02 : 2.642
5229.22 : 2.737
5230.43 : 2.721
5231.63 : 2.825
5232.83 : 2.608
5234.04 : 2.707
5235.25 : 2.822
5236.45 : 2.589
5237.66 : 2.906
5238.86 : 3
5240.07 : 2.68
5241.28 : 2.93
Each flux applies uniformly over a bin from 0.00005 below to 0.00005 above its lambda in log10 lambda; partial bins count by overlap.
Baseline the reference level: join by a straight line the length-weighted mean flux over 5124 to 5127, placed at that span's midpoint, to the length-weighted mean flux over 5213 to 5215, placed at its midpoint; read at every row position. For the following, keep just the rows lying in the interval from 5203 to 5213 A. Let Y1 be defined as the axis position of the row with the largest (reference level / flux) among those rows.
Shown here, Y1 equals 5212.39 A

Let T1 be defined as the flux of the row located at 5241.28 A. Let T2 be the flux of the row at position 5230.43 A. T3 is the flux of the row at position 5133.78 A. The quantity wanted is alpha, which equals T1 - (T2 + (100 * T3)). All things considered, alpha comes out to -282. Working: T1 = 2.93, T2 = 2.721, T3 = 2.823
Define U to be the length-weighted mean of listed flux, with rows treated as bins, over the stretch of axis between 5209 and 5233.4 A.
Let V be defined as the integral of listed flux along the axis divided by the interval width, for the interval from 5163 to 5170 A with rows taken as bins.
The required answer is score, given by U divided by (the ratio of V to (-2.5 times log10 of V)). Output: -1.11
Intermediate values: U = 2.78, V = 2.64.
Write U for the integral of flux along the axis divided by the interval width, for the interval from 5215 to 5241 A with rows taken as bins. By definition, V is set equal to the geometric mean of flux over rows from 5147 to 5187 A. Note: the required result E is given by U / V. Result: 1.03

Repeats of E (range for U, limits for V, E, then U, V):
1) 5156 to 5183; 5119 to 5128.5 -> 0.96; 2.71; 2.83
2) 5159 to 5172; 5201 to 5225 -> 0.94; 2.71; 2.88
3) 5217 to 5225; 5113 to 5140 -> 1.00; 2.79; 2.78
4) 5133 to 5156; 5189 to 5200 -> 0.93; 2.77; 2.99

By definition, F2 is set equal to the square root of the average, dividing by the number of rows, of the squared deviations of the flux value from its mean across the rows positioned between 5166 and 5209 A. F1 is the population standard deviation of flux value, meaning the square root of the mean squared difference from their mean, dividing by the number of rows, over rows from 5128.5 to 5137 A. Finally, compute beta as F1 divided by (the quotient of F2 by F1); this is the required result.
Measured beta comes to 0.14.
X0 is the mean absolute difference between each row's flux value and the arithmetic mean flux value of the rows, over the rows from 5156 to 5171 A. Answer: 0.24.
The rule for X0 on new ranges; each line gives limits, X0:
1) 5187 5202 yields 0.12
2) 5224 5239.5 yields 0.11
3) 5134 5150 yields 0.20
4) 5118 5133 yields 0.18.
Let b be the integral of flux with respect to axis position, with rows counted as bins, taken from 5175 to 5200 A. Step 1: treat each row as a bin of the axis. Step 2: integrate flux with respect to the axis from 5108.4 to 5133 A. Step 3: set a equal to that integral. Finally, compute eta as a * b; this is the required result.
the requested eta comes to 4904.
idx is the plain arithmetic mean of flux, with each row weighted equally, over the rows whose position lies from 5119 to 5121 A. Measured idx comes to 2.93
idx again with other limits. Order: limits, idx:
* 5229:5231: 2.73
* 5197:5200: 3.07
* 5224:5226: 2.53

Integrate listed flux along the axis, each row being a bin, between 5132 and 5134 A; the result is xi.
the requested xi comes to 5.1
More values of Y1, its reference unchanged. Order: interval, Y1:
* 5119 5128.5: 5125.51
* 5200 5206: 5202.80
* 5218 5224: 5223.20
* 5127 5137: 5132.60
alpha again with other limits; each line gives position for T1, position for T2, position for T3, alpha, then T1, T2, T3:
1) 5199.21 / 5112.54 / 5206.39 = -279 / 3.038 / 3.034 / 2.795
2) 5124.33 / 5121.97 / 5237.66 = -291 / 2.82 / 2.941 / 2.906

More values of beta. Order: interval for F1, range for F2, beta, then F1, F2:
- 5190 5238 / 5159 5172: 0.17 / 0.206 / 0.252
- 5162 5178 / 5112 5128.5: 0.20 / 0.215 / 0.235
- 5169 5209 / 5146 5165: 0.28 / 0.240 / 0.209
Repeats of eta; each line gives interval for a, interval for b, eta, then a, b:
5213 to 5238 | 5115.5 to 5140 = 4751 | 69.3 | 68.5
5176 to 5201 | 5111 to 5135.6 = 4983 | 72.2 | 69.1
